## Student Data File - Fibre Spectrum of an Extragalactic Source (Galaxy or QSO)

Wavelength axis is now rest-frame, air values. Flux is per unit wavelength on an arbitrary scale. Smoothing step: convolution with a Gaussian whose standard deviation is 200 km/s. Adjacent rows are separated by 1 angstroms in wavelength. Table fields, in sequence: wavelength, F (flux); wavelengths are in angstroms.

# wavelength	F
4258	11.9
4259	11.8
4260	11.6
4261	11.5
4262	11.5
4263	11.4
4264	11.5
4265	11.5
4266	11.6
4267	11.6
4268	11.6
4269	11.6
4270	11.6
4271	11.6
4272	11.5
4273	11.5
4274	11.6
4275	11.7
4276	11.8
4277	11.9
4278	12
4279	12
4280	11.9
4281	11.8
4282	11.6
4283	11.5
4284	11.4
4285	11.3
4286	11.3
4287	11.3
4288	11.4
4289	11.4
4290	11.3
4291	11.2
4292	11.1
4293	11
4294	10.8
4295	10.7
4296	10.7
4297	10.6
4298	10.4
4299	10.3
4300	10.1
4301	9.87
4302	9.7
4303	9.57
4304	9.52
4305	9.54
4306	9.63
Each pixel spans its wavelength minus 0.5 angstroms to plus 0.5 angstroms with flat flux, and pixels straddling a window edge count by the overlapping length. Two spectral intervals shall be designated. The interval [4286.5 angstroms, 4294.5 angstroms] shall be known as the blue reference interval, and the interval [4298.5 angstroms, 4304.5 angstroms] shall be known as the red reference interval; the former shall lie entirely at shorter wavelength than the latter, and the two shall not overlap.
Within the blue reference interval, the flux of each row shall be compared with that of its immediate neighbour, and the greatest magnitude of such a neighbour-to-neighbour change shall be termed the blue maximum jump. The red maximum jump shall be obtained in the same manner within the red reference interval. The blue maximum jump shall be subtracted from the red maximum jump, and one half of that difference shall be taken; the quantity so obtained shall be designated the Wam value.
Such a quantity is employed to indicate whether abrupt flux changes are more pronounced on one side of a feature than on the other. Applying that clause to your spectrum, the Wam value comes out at 0.015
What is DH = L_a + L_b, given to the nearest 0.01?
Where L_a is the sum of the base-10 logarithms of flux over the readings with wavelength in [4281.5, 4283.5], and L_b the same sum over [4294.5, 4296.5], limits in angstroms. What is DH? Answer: 4.18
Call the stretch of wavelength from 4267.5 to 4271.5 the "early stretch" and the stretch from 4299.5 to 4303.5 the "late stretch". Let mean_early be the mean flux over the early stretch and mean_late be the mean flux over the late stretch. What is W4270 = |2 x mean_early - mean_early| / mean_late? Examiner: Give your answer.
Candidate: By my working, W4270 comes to 1.18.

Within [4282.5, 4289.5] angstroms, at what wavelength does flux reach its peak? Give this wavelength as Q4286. 4283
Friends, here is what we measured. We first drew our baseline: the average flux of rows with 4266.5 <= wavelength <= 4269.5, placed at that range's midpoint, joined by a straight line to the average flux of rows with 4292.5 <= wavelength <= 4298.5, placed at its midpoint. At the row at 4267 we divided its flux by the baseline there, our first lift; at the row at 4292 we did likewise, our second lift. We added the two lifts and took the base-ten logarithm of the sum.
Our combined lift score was 0.306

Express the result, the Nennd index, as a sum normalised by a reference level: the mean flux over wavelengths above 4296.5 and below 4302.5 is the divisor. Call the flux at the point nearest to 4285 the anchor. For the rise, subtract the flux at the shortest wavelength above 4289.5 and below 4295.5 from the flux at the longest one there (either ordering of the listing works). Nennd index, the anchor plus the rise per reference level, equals 1.05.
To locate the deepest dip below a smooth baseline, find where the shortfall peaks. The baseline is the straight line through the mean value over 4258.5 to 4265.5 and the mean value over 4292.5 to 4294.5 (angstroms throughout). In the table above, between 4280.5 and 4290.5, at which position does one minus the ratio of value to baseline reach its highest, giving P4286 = 4285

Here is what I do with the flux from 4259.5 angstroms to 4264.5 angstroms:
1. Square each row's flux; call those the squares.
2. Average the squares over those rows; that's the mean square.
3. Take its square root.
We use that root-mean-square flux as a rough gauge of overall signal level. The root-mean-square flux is 11.50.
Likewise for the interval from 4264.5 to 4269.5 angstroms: 11.58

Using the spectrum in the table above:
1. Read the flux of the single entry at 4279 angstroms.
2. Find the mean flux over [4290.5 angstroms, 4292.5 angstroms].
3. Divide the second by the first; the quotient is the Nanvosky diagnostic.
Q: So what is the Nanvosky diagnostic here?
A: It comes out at 0.929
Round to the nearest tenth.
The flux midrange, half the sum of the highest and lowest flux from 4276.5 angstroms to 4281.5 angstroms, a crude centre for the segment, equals 11.9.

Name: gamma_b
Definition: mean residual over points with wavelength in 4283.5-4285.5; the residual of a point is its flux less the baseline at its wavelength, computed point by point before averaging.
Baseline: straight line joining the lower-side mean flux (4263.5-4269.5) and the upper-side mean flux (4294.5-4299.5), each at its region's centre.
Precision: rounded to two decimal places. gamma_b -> 0.39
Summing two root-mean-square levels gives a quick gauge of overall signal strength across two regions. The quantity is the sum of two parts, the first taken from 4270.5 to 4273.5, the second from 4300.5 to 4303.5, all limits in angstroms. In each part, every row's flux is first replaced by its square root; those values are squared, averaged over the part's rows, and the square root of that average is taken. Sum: 6.51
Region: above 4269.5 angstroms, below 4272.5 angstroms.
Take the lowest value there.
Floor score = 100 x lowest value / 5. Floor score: 230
